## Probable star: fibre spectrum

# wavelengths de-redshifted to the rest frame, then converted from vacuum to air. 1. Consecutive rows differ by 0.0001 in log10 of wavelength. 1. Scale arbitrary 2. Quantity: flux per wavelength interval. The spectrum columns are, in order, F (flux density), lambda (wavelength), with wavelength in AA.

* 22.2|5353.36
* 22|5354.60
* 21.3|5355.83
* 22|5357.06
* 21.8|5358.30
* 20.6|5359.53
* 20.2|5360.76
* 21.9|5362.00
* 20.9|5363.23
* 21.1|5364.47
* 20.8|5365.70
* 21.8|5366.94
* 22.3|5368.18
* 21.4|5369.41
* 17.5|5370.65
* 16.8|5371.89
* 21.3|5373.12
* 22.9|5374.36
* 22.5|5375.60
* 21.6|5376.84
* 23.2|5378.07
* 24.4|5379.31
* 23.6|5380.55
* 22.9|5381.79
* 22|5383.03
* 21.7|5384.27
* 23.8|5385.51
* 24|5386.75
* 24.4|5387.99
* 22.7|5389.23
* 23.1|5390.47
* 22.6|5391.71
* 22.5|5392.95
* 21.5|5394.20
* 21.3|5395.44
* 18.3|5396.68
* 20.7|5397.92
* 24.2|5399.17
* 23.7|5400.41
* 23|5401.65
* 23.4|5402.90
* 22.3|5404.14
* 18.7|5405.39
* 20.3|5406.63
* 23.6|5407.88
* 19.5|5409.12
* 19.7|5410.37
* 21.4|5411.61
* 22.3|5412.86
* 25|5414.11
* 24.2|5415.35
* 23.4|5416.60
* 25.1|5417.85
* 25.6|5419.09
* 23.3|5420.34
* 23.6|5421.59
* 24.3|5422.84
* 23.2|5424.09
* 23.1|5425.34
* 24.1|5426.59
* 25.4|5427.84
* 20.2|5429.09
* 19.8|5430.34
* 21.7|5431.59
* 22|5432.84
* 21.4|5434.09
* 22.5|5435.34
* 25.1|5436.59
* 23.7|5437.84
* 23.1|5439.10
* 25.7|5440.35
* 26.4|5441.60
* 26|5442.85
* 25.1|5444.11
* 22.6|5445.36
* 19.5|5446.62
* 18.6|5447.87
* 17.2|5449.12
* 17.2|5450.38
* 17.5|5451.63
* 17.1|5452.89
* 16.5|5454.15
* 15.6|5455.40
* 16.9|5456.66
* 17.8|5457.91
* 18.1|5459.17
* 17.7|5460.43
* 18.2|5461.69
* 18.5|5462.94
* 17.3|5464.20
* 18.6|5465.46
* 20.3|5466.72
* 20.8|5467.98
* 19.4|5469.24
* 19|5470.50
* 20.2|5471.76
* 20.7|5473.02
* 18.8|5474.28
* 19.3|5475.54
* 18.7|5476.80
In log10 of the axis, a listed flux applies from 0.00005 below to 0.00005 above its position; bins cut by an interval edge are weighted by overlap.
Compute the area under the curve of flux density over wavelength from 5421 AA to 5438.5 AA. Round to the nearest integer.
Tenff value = 400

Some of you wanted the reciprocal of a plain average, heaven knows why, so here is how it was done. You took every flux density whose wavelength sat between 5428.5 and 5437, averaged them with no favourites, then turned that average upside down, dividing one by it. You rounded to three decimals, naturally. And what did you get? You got 0.046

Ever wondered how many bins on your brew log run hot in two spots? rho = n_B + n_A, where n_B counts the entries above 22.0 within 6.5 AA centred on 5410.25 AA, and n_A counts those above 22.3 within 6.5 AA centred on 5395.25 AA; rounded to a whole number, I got 3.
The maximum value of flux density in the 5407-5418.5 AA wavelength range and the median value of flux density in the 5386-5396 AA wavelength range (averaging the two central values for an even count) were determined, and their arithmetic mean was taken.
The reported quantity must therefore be 23.9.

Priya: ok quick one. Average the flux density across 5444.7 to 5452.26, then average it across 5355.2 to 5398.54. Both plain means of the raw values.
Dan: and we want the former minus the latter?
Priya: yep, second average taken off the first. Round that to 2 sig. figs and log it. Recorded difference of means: -3.0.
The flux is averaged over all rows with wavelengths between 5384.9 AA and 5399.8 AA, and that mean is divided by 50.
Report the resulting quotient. 0.45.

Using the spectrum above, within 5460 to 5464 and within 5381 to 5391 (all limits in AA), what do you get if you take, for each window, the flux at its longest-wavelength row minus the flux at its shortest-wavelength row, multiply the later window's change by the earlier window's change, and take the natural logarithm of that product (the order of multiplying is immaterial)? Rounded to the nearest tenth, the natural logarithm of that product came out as -1.8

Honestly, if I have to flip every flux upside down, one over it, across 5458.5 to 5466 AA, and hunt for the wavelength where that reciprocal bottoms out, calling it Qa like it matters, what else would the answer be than 5465.46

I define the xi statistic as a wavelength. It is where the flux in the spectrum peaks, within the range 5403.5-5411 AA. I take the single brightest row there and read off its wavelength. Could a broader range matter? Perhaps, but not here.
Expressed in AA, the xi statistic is 5407.88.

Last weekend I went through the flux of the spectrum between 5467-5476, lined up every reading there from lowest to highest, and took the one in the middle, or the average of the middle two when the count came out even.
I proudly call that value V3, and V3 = 19.4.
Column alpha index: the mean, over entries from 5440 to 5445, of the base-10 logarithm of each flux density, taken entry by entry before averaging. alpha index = 1.41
